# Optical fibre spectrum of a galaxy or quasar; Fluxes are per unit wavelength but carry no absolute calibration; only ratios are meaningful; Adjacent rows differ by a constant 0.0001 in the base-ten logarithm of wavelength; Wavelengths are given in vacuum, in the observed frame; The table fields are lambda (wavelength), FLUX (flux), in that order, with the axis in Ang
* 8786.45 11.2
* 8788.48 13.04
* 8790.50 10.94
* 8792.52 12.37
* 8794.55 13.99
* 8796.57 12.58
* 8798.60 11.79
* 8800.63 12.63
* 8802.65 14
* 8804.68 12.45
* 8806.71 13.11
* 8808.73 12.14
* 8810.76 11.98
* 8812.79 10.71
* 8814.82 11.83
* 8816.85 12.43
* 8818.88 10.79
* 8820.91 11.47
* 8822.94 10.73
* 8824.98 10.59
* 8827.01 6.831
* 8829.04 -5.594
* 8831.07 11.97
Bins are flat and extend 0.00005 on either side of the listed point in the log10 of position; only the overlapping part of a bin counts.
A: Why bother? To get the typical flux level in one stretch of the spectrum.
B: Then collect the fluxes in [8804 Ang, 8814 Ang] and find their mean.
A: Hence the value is 12.1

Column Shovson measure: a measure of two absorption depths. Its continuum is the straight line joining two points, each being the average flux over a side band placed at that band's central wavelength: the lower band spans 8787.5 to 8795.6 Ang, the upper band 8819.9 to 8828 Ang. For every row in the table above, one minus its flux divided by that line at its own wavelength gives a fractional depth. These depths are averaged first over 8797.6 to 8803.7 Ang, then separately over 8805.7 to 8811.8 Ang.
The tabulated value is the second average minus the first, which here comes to -0.03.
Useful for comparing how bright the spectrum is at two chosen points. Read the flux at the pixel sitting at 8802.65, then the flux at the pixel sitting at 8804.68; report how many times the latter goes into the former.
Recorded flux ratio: 1.12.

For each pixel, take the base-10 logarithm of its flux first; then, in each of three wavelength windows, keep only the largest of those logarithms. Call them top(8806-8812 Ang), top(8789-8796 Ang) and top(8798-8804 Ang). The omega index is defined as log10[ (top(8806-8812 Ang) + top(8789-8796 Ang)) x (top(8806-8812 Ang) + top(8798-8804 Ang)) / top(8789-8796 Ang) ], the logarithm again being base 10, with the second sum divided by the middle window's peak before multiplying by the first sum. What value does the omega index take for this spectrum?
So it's 0.650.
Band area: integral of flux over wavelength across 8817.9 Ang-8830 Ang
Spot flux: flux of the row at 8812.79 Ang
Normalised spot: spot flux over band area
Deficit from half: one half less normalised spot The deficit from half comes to 0.38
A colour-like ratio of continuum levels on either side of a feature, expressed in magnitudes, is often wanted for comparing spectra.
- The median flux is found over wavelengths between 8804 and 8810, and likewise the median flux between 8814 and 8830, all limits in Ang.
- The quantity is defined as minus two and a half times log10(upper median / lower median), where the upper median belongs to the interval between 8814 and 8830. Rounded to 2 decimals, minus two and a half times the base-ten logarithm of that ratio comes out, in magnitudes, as 0.16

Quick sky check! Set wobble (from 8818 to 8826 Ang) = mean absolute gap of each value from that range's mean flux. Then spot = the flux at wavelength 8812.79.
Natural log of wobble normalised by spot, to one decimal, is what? -3.6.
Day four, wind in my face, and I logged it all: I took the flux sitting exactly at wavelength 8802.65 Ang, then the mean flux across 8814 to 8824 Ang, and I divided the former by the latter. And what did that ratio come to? 1.22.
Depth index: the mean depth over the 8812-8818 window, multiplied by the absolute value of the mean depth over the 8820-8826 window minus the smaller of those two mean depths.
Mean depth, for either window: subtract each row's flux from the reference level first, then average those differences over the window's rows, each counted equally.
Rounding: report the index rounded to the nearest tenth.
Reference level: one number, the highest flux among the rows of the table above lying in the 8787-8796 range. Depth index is 1.7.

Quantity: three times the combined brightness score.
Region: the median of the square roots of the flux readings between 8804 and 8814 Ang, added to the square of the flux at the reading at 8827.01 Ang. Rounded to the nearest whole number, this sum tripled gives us 150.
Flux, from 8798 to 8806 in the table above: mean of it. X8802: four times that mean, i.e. 51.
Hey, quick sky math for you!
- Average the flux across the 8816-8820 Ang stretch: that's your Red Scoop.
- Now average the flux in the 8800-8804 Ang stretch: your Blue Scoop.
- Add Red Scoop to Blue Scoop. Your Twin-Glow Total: 24.9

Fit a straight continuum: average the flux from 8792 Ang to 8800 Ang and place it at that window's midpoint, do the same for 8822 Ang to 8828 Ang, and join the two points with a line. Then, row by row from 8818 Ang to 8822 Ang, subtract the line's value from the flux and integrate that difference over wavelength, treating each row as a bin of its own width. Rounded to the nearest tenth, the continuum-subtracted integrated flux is 4.8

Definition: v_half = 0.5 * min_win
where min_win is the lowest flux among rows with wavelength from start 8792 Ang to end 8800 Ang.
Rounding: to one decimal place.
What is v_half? 5.9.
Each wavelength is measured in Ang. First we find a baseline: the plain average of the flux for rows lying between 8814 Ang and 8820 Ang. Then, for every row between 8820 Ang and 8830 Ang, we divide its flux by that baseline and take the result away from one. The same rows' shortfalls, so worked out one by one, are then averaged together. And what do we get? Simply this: 0.42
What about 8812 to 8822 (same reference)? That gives 0.02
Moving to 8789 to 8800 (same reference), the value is -0.06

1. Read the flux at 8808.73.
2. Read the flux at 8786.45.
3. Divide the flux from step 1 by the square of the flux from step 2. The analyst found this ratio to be 0.10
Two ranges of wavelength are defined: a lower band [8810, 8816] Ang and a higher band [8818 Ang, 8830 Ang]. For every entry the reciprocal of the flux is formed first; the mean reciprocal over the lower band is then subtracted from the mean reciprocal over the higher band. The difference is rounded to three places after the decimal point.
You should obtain -0.031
